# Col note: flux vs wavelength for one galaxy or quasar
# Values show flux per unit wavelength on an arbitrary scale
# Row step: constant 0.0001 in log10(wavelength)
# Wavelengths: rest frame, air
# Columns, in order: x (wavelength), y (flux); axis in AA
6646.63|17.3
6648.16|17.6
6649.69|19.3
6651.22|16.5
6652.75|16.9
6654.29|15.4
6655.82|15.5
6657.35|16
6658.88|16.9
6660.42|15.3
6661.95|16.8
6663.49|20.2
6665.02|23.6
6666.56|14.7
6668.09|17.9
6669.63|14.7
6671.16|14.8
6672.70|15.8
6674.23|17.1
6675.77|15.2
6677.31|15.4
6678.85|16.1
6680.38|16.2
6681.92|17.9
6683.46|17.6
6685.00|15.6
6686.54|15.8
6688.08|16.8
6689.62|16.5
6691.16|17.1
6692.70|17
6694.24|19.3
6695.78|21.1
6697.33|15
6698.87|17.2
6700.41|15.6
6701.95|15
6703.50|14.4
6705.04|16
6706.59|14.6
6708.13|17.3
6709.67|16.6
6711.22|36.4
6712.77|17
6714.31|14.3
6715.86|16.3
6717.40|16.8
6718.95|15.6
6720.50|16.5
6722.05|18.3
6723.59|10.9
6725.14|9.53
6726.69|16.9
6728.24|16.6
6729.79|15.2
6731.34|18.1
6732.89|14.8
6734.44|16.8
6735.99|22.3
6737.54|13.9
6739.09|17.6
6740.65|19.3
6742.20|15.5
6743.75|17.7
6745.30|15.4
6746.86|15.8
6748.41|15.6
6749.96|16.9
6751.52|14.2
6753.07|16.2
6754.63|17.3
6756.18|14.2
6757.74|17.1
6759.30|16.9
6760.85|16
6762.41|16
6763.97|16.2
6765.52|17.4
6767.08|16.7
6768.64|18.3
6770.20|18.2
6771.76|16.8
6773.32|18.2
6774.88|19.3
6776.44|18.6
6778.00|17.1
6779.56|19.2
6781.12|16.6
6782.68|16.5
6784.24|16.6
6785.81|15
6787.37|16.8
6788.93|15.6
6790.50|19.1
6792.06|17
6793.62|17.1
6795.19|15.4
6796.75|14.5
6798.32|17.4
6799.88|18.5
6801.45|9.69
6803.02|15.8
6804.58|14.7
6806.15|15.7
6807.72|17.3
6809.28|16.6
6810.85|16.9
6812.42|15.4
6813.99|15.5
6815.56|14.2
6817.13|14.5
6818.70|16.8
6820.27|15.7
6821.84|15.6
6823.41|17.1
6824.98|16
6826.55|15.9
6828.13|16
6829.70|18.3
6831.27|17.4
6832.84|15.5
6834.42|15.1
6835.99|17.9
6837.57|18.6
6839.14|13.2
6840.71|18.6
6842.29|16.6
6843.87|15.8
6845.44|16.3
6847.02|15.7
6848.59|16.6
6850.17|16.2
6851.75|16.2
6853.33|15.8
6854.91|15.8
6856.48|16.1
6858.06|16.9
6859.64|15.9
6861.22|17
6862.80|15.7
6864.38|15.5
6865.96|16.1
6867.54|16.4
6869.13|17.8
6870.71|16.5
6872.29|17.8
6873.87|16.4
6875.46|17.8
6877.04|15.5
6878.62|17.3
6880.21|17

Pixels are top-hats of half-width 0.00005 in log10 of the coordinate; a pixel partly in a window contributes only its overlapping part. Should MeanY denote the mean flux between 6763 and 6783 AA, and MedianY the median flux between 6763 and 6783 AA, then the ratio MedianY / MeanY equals 0.99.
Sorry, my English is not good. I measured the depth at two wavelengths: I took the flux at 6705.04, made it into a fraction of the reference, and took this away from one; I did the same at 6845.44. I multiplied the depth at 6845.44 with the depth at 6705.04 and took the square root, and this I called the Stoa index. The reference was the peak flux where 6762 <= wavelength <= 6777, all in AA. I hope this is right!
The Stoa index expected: 0.163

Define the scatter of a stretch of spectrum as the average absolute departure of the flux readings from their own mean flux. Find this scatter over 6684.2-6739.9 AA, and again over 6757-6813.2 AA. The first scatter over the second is 1.8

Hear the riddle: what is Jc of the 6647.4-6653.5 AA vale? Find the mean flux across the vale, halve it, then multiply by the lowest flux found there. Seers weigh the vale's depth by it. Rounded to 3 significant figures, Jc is 145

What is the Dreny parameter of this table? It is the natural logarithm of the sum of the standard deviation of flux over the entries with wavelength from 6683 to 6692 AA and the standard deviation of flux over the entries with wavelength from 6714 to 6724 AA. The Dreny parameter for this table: 1.1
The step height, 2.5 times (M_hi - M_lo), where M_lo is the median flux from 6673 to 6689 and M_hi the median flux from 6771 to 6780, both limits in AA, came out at 5.6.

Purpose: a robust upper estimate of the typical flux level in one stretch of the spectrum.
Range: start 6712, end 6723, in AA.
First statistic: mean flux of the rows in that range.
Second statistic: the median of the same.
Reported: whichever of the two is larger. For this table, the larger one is 16.5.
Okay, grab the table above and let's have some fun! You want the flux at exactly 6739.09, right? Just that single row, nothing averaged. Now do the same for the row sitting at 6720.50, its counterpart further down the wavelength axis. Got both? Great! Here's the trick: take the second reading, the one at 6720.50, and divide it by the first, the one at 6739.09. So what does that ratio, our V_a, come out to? 0.94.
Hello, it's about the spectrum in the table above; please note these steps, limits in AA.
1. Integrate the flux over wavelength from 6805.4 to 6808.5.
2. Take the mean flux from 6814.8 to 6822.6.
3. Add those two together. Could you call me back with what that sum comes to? 67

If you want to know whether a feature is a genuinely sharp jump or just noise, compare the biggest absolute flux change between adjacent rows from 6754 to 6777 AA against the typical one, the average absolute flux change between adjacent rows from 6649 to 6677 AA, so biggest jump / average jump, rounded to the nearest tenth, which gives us 1.5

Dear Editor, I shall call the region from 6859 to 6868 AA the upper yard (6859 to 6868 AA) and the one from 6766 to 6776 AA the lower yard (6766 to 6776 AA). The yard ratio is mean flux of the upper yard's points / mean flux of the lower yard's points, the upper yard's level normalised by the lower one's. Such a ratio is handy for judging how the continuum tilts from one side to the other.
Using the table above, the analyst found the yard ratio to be 0.90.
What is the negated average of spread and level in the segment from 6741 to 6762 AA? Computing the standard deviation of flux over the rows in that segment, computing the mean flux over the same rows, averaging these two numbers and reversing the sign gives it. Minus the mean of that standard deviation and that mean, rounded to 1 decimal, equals -8.6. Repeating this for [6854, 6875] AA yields -8.6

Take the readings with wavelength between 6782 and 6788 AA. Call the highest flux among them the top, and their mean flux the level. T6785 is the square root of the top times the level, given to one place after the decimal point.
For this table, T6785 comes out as 16.5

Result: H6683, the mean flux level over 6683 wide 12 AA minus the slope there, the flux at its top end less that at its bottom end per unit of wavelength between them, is 16.3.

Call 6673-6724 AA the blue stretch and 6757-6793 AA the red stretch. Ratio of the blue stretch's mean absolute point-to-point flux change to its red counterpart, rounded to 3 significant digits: 2.28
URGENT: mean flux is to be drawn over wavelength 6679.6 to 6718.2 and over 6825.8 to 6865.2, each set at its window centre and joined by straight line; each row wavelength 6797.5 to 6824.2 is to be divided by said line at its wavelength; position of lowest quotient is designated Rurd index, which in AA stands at 6801.45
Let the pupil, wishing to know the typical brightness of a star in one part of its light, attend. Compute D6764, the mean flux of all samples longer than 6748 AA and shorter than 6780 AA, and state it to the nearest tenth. 17.0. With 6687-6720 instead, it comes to 17.4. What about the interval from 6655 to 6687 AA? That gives 16.6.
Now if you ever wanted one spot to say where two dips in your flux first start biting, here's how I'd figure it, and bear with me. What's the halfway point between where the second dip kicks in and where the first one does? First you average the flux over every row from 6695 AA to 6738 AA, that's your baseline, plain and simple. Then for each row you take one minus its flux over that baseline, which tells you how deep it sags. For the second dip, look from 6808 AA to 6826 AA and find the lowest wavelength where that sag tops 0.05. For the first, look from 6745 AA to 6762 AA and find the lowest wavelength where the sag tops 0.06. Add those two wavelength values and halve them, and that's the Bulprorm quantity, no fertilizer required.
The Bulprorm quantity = 6778.9 AA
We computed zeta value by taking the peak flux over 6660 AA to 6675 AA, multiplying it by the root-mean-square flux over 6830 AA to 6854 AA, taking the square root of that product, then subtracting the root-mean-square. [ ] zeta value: 3.3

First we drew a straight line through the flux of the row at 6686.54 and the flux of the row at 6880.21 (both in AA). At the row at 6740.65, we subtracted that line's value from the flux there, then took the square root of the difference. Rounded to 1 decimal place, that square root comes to 1.8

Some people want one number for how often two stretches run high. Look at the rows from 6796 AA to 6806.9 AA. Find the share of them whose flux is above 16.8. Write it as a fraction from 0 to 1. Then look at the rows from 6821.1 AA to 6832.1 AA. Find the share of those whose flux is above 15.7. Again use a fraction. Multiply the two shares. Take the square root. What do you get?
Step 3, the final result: 0.49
